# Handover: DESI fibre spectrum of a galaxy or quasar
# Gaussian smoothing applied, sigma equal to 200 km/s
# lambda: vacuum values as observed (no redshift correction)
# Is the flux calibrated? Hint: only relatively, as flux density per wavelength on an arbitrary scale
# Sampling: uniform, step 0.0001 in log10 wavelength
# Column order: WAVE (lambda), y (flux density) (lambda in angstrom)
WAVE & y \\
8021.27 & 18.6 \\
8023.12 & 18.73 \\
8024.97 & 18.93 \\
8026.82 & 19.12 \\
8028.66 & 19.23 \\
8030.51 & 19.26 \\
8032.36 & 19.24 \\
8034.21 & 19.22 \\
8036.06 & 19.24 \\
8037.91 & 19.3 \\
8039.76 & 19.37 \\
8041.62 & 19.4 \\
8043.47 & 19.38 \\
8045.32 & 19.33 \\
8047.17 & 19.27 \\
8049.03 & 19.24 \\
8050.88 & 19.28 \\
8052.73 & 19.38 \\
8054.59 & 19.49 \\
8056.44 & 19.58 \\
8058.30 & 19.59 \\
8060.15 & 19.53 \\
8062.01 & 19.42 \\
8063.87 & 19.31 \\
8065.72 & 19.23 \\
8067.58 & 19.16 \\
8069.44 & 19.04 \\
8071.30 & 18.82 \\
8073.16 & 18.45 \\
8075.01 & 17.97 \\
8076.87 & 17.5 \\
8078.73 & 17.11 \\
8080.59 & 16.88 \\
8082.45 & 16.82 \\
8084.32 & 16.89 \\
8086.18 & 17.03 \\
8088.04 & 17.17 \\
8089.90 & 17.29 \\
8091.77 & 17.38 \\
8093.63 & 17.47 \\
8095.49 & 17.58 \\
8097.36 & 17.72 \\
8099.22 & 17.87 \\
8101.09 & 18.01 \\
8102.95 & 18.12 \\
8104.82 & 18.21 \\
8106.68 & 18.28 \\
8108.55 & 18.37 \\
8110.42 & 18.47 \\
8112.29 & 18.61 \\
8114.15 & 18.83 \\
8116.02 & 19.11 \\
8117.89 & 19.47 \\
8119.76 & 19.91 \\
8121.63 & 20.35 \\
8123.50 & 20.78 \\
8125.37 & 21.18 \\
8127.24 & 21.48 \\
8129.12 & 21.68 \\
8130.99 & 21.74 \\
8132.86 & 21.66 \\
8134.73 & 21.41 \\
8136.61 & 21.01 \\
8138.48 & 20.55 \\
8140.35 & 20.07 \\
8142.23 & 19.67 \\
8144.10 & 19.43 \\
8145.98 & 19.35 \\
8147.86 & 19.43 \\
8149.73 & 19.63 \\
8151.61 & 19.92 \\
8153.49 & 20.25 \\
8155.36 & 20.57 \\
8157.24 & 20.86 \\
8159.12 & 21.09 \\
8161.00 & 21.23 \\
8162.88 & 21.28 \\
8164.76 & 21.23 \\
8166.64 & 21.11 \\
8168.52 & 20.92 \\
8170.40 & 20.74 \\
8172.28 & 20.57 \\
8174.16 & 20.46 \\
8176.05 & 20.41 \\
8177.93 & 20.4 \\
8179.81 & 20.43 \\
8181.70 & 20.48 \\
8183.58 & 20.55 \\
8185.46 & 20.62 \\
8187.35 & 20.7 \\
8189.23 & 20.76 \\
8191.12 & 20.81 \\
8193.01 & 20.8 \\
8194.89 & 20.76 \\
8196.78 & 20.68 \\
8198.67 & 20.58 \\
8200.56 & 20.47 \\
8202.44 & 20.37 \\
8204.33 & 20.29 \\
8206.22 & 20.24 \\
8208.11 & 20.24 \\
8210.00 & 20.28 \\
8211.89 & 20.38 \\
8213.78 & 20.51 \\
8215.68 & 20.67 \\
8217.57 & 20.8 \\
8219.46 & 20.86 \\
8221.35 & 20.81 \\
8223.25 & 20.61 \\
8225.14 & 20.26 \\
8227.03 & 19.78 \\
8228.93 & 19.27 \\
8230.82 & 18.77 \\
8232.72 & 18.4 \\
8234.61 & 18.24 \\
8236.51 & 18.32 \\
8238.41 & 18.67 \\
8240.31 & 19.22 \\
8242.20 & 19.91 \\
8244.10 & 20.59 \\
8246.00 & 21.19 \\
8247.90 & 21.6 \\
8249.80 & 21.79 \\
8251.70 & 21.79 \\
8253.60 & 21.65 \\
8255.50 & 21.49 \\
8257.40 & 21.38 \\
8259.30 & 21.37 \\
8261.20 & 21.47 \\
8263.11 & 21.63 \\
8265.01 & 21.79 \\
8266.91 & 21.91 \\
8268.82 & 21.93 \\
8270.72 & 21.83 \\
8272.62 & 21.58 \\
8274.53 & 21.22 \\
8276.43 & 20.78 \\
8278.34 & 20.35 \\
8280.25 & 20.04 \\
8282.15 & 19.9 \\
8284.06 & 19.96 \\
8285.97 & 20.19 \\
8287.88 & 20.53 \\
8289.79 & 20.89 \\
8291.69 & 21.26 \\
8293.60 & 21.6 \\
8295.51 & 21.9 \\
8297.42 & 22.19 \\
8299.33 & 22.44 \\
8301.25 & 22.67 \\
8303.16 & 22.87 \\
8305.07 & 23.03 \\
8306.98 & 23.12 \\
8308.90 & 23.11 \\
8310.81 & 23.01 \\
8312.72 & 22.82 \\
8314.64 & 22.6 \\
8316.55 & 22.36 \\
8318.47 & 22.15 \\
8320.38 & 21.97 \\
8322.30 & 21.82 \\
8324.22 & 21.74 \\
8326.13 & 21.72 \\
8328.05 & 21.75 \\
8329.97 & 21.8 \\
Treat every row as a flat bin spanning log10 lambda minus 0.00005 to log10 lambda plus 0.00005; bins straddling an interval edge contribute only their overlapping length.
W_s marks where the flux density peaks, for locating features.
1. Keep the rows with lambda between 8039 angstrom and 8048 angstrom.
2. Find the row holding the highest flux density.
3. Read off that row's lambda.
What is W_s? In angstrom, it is 8041.62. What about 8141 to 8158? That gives 8157.24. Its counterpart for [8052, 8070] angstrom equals 8058.30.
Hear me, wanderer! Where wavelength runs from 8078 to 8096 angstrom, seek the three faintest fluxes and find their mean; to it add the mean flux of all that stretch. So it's 34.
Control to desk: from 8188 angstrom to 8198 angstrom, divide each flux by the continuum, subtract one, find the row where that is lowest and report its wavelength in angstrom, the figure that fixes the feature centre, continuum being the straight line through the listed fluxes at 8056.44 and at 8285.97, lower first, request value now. 8196.78 angstrom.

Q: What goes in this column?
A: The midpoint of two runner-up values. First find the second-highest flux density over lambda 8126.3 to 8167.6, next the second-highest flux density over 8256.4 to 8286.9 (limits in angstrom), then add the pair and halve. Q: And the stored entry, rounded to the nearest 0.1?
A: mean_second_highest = 21.8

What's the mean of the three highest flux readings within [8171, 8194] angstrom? 20.8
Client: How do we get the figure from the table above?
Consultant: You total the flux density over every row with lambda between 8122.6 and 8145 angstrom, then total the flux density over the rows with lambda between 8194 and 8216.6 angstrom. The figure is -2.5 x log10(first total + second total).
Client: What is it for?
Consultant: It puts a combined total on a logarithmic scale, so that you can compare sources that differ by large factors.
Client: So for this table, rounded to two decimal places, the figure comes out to -6.74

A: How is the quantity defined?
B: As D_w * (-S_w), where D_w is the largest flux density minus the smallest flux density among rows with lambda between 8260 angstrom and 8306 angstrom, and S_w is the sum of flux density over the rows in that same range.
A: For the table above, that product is -1609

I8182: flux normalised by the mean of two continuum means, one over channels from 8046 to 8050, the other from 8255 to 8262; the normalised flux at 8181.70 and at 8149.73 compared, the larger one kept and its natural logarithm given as 0.01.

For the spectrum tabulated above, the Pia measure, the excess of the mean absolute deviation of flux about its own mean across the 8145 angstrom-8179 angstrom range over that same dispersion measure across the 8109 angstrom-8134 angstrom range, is -0.6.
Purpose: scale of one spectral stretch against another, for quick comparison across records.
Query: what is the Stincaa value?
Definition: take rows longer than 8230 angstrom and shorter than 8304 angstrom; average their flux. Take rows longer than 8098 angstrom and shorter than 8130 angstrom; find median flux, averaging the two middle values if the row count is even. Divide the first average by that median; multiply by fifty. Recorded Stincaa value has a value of 55.5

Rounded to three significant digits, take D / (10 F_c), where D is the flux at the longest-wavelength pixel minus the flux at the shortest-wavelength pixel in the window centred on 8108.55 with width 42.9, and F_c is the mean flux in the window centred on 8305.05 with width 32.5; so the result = 0.0202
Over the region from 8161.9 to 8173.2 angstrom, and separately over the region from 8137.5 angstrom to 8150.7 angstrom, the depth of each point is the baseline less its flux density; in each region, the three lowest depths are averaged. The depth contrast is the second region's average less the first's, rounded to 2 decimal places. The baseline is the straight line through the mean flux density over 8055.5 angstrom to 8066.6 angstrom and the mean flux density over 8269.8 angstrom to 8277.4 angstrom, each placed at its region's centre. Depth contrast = 0.89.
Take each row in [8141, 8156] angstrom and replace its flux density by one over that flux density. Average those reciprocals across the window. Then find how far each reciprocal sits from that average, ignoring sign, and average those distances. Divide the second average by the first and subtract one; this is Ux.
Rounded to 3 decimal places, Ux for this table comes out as -0.983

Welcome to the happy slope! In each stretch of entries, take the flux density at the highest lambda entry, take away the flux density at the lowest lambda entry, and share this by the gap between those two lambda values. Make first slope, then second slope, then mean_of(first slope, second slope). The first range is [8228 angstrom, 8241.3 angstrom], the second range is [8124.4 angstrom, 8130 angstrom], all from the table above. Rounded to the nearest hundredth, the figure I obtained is 0.06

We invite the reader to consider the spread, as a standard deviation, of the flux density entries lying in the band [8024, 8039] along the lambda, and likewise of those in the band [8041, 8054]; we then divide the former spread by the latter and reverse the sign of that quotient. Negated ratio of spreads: -1.9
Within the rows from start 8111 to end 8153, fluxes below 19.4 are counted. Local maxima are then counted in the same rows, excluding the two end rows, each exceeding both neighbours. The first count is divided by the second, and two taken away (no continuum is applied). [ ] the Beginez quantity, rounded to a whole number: 2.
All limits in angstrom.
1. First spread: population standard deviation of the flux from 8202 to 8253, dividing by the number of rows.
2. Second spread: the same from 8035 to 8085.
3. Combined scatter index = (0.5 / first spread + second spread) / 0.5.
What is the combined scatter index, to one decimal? 2.8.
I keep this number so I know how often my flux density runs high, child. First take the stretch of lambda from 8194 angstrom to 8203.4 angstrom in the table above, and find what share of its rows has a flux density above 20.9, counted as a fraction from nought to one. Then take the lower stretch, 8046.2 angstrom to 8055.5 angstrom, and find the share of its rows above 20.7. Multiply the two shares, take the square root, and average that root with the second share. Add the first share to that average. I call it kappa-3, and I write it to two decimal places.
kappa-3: 0.00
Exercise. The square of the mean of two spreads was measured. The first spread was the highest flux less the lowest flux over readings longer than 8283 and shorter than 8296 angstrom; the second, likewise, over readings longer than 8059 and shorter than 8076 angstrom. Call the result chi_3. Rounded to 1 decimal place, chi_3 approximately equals 3.1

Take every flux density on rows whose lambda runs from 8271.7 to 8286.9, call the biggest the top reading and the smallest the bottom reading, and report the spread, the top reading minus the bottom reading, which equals 1.7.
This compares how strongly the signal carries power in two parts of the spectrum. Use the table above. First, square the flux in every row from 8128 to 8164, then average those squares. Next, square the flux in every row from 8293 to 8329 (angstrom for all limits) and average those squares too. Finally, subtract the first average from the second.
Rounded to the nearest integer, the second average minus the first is 77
